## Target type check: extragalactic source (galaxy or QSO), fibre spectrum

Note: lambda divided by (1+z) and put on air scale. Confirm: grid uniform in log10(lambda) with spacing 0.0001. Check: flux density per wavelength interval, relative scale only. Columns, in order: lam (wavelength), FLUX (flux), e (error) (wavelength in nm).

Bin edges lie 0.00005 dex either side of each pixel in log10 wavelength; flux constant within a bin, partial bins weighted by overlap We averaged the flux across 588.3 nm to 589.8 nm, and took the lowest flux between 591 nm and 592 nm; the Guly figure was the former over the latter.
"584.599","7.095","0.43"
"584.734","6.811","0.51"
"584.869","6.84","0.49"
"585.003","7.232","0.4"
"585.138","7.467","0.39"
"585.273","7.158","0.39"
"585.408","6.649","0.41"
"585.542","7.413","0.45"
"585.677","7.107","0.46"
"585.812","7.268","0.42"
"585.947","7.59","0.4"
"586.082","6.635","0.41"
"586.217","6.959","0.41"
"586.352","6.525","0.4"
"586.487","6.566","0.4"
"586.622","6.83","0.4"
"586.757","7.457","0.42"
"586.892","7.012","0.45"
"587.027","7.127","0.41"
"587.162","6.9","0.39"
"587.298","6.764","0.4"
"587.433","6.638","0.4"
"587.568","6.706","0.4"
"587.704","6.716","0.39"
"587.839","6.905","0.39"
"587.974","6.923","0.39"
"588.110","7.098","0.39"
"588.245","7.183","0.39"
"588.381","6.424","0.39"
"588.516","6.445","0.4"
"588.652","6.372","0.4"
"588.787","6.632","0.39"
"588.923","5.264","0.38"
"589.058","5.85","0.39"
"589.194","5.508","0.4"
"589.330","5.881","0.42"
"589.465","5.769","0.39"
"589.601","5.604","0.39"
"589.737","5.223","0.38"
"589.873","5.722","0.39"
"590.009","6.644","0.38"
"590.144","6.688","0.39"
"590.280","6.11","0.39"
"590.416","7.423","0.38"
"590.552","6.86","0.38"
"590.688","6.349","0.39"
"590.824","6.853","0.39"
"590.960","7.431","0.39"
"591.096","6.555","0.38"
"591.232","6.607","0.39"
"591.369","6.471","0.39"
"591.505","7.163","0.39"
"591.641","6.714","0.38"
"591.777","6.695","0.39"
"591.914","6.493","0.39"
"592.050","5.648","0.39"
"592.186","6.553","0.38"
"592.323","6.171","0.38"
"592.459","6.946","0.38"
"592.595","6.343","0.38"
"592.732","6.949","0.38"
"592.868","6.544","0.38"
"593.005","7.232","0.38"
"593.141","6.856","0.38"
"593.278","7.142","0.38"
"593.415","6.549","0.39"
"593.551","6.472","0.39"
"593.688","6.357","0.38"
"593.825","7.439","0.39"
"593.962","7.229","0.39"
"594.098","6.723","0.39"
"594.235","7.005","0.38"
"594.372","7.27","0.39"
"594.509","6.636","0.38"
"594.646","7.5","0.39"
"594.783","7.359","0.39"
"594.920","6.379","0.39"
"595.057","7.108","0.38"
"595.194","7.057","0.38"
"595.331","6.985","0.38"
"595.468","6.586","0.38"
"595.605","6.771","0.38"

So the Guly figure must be 0.91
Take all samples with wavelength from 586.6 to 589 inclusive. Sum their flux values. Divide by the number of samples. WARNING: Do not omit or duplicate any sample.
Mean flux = 6.7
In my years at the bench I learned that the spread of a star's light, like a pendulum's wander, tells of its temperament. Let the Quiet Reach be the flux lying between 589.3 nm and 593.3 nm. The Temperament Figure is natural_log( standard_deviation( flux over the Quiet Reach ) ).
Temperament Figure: -0.6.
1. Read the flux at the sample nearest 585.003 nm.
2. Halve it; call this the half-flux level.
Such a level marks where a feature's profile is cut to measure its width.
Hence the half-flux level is 3.62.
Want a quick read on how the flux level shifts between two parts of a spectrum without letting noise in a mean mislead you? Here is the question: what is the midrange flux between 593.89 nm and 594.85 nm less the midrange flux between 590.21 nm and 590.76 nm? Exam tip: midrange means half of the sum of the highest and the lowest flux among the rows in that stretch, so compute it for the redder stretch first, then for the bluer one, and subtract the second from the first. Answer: 0.30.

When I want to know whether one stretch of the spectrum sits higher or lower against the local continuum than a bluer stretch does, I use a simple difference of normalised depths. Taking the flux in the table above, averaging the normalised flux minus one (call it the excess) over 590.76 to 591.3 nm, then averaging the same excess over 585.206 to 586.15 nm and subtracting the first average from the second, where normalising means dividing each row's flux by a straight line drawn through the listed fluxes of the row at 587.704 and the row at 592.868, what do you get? 0.010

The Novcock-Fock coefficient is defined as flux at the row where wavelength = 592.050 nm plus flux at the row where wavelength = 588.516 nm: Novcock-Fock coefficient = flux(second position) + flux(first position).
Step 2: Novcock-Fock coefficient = 12.1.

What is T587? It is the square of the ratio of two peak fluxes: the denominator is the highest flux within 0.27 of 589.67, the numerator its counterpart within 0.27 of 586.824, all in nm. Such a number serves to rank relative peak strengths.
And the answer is 1.67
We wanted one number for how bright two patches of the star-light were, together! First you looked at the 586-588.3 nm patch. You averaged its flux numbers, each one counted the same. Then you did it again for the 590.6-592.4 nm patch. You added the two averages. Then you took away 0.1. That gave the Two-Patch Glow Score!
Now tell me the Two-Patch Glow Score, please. 13.4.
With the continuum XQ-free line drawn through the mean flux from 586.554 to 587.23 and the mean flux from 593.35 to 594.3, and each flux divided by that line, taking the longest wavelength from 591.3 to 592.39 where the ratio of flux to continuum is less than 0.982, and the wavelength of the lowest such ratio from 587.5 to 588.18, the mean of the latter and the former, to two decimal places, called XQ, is 589.95 nm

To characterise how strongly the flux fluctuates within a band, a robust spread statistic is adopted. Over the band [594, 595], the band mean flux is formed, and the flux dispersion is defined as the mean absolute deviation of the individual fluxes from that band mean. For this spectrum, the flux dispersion 0.34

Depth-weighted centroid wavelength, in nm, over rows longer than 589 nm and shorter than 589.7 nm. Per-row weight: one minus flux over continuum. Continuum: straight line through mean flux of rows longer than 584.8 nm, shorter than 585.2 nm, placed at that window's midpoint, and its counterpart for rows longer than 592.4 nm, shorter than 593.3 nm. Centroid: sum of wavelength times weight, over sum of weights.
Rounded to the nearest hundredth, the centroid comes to 589.33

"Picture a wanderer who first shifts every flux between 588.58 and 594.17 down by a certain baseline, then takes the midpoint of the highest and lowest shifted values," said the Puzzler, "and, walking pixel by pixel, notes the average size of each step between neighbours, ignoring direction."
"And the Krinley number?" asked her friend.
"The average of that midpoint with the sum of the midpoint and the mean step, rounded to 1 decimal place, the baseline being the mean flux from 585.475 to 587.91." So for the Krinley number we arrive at -0.4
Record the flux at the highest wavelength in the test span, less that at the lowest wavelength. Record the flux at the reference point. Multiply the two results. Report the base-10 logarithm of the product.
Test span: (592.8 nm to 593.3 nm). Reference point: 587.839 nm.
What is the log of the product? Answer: 0.6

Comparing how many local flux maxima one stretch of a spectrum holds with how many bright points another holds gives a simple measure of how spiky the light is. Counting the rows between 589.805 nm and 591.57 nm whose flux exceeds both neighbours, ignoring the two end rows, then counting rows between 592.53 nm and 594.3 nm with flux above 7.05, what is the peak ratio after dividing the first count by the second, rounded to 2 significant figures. 1.0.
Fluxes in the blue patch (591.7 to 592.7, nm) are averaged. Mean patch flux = 6.4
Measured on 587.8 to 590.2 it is 6.2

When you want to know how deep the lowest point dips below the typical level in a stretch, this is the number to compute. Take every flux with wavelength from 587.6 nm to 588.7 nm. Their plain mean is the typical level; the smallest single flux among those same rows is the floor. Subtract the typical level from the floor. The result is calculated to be -0.39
